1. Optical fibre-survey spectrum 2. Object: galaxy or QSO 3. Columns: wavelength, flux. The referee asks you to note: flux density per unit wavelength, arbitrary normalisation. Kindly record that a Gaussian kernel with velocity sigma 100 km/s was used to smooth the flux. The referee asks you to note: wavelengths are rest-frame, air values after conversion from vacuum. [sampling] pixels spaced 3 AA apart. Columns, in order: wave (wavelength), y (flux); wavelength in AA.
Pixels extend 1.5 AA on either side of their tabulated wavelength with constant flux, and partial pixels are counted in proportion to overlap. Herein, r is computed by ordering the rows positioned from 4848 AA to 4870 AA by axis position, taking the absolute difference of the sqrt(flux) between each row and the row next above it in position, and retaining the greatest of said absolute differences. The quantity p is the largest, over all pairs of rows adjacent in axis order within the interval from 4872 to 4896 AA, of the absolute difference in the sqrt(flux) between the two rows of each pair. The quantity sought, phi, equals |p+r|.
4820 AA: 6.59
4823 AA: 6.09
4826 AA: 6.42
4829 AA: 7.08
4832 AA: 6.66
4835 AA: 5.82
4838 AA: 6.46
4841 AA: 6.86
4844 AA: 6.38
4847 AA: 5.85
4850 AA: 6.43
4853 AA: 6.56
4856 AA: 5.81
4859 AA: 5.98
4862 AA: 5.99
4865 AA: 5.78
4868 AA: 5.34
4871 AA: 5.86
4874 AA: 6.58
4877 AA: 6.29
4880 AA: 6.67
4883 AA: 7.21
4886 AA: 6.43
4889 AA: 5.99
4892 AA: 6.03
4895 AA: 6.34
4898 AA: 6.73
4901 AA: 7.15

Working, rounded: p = 0.15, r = 0.151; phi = 0.30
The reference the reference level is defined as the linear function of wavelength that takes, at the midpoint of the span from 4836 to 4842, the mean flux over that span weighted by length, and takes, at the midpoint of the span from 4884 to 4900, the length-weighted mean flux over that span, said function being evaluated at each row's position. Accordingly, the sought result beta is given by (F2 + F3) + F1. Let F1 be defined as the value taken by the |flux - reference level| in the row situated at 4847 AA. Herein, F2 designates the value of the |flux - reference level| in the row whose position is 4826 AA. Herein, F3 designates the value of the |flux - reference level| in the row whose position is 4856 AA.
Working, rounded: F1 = 0.7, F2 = 0.21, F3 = 0.7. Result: 1.6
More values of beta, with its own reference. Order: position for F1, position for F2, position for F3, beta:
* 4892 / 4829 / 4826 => 1.0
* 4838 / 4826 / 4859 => 0.8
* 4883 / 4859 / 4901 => 2.2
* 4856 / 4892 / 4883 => 1.8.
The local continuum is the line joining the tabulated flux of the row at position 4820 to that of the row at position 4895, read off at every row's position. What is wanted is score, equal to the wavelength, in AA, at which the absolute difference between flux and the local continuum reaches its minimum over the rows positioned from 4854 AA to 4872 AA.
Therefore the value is 4862 AA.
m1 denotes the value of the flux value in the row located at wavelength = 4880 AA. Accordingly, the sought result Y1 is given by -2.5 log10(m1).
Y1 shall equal -2.06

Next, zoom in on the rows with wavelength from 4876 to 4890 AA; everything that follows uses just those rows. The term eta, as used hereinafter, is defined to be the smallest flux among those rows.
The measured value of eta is 5.99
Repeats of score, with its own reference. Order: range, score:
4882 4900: 4895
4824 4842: 4838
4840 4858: 4850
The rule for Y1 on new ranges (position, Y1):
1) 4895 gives -2.01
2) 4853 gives -2.04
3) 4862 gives -1.94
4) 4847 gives -1.92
